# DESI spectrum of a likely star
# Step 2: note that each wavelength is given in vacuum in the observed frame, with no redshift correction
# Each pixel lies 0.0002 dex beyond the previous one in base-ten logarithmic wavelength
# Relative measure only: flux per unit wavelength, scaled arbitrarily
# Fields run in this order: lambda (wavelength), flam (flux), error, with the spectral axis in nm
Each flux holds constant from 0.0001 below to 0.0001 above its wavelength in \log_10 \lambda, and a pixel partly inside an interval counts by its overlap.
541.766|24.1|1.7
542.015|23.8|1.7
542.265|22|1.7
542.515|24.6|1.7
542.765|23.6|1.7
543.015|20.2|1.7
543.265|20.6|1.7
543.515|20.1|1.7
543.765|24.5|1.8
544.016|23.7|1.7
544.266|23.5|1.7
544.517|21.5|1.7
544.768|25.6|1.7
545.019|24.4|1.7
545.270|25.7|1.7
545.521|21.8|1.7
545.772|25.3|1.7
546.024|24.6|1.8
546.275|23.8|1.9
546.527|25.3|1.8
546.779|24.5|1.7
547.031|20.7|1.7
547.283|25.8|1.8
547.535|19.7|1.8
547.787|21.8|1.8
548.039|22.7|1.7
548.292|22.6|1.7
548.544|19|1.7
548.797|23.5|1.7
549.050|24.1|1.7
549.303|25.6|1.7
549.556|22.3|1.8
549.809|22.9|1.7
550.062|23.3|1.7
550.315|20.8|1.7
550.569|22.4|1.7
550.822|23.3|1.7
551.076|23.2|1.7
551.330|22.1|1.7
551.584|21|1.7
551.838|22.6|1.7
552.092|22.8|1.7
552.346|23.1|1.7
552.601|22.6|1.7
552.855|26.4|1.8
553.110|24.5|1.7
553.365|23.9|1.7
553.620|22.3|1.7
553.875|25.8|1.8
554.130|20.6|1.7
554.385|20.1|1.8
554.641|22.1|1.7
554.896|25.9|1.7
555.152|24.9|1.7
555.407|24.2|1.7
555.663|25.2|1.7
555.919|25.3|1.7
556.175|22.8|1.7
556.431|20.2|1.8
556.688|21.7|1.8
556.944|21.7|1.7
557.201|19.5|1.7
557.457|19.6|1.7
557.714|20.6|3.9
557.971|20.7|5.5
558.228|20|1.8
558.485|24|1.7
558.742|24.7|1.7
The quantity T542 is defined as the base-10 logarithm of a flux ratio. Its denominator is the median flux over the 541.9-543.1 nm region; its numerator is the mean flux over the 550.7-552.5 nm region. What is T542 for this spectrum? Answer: -0.019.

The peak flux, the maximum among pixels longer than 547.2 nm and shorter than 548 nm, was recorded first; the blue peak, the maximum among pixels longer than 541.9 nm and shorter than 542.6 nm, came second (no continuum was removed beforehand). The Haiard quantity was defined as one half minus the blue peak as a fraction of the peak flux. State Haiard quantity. -0.45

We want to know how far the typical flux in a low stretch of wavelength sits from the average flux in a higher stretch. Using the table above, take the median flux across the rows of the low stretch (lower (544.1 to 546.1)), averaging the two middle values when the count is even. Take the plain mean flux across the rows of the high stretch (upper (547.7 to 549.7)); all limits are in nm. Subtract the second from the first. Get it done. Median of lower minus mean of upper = 1.8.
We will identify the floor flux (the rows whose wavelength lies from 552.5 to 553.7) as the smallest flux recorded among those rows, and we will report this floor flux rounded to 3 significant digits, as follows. 22.3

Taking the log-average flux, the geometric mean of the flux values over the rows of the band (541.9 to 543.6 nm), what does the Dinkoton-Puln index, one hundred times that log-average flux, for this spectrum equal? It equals 2206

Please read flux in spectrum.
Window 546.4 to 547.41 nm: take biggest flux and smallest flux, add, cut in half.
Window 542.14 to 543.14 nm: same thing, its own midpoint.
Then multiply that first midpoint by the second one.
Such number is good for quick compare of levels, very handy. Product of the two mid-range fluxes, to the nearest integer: 521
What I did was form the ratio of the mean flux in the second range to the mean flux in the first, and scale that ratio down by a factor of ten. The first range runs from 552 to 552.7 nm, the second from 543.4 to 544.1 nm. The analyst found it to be 0.100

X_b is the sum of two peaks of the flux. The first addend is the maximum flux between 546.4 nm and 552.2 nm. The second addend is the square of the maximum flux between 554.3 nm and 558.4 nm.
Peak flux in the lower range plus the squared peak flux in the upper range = 697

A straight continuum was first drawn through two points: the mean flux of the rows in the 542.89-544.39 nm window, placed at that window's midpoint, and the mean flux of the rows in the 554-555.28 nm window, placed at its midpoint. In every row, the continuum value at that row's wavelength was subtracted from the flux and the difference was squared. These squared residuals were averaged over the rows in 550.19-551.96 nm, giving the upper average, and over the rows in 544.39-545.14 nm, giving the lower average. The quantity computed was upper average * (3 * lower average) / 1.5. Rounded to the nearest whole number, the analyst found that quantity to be 11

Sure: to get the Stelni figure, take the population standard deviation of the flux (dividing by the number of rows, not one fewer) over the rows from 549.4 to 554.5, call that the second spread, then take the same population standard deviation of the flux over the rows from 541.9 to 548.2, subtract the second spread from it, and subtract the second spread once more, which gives -1.2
